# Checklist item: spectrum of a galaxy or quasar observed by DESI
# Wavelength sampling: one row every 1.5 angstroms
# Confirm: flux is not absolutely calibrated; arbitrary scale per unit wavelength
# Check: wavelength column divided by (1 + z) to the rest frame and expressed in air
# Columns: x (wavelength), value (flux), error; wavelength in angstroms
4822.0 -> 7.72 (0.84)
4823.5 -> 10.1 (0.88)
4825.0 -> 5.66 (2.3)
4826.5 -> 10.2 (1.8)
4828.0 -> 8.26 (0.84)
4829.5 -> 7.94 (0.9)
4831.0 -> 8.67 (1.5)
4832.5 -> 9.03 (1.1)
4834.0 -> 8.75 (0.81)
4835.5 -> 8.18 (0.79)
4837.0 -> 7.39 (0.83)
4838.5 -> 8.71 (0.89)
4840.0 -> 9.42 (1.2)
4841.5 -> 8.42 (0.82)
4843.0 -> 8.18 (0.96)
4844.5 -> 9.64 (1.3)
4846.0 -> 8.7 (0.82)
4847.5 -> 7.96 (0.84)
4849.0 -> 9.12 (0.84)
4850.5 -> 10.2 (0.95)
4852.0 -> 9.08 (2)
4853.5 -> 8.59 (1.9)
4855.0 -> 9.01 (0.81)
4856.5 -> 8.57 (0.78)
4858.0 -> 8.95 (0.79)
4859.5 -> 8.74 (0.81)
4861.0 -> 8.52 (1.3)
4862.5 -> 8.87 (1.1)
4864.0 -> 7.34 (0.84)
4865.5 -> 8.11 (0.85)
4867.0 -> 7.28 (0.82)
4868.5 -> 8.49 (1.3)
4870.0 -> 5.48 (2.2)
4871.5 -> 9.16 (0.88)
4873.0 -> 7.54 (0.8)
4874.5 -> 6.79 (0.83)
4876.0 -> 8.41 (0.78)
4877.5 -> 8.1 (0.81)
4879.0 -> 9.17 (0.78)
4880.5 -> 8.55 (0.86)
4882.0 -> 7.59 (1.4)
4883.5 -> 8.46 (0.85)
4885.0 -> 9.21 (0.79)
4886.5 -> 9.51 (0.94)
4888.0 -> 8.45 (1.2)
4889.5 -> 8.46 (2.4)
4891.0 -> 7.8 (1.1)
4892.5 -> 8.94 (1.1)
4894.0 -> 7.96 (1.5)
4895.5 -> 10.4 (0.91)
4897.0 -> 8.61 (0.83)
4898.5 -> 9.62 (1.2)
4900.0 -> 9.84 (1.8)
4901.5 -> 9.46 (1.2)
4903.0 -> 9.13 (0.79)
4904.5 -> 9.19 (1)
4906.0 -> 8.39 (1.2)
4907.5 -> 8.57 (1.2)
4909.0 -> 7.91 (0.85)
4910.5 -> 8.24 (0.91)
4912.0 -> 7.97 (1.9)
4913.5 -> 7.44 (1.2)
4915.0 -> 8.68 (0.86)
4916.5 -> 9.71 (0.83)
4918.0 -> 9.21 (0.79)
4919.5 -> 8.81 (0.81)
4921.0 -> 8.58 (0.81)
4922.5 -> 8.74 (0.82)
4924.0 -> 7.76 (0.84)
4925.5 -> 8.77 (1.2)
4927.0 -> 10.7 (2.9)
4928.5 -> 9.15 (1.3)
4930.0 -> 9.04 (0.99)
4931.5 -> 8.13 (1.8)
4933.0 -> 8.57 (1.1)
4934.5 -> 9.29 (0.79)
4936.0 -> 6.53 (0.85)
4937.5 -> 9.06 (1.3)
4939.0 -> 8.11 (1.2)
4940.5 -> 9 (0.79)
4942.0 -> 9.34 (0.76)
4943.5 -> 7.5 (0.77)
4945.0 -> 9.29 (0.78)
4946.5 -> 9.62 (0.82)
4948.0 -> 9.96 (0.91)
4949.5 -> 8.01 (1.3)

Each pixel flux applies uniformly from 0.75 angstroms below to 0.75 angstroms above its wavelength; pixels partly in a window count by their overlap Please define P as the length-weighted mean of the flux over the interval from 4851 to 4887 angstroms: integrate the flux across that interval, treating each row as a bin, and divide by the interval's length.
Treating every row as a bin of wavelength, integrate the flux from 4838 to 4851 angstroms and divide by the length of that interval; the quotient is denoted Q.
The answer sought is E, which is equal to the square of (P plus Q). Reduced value 297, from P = 8.32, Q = 8.91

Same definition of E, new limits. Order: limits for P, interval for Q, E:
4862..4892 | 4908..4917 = 270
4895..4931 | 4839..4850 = 313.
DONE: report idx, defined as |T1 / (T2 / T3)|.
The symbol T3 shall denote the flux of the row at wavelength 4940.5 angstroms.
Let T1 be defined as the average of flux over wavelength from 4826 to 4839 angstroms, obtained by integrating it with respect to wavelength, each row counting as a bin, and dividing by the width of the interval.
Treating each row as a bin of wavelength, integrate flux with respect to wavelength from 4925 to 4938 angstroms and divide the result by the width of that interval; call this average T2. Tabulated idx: 8.7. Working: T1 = 8.54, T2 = 8.8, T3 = 9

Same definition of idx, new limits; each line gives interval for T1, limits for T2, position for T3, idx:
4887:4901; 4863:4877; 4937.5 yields 10.6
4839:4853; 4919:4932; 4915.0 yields 8.8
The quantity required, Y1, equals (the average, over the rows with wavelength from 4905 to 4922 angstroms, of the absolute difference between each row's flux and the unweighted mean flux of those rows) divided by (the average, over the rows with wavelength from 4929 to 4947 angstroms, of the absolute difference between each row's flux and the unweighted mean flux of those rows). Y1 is 0.65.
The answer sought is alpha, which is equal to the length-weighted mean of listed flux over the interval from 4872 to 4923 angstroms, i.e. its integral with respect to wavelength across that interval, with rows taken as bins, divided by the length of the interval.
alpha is 8.6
